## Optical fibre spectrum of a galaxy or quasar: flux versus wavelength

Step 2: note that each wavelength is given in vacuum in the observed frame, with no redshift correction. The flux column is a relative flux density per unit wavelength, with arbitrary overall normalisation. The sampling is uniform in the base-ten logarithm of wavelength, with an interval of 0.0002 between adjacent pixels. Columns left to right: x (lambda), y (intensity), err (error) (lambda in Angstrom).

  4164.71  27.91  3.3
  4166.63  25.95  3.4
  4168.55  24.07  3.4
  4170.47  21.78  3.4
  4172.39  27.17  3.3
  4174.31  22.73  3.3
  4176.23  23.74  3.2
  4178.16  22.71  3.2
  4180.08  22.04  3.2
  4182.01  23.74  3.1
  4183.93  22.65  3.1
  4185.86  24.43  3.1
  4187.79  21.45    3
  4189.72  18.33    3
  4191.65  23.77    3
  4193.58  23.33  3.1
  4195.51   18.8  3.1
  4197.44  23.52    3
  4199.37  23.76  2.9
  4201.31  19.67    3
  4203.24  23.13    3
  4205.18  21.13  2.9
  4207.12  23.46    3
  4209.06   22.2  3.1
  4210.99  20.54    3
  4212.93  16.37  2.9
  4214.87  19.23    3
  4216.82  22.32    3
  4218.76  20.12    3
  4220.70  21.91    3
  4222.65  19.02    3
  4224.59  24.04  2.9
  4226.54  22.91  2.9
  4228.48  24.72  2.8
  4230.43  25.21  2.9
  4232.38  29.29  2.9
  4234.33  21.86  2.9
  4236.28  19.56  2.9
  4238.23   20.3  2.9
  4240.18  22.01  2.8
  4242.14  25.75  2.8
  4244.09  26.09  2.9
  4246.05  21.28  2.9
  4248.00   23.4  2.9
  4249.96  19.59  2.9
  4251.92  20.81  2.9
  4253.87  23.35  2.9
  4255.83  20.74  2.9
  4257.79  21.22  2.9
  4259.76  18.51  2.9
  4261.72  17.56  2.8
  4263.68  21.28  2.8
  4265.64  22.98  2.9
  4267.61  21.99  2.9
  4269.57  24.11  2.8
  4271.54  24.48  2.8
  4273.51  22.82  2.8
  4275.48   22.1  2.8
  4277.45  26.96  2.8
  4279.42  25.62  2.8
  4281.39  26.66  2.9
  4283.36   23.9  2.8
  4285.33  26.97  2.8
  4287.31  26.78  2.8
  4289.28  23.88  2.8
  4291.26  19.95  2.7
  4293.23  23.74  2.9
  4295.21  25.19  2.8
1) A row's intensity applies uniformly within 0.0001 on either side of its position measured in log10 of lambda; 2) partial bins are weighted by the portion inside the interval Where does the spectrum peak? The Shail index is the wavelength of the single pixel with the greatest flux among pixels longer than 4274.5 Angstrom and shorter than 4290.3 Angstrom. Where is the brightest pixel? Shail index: 4285.33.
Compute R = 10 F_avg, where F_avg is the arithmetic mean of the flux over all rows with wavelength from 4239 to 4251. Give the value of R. 230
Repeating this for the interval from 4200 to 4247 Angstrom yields 222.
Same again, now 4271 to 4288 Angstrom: 251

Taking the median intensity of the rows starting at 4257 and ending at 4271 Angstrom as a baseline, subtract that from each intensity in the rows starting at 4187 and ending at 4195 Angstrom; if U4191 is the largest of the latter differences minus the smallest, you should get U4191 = 5.4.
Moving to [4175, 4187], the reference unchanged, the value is 2.4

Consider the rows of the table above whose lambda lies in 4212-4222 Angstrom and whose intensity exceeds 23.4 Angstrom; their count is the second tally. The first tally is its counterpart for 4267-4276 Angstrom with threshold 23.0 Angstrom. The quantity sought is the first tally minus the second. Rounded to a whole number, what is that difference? 2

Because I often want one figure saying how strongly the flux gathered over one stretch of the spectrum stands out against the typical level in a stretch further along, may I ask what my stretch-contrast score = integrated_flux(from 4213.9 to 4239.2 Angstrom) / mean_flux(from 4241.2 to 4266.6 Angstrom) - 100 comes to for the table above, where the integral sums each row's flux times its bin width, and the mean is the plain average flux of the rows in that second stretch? -74.0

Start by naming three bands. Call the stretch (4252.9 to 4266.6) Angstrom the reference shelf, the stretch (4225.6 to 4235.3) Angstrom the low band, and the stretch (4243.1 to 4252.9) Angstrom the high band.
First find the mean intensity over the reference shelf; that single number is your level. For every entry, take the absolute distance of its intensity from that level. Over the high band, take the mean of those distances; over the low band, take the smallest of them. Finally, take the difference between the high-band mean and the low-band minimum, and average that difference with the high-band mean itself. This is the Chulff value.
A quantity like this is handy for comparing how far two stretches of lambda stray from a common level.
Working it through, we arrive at 1.4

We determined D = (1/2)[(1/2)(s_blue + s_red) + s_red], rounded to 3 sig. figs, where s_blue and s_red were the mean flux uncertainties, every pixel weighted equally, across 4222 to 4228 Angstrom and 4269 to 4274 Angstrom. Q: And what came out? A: 2.83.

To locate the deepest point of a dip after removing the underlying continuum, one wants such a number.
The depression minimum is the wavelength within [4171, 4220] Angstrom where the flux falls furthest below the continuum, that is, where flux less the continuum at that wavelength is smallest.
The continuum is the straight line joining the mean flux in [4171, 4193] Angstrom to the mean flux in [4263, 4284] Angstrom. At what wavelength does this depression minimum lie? 4212.93 Angstrom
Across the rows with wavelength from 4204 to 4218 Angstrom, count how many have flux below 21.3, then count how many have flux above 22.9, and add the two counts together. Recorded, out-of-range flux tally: 5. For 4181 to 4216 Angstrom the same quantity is 15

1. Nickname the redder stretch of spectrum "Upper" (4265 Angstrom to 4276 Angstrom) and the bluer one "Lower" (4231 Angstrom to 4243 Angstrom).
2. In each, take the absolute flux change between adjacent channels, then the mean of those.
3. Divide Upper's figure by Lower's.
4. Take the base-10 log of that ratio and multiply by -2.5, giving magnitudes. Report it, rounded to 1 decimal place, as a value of 1.1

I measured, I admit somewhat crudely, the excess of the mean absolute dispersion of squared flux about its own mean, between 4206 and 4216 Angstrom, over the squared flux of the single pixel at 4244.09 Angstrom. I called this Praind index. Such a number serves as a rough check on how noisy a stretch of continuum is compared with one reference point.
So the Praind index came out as -599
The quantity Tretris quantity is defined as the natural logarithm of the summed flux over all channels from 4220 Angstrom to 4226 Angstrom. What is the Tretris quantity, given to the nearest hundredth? 4.17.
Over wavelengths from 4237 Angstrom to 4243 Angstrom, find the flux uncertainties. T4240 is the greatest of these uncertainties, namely 2.90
